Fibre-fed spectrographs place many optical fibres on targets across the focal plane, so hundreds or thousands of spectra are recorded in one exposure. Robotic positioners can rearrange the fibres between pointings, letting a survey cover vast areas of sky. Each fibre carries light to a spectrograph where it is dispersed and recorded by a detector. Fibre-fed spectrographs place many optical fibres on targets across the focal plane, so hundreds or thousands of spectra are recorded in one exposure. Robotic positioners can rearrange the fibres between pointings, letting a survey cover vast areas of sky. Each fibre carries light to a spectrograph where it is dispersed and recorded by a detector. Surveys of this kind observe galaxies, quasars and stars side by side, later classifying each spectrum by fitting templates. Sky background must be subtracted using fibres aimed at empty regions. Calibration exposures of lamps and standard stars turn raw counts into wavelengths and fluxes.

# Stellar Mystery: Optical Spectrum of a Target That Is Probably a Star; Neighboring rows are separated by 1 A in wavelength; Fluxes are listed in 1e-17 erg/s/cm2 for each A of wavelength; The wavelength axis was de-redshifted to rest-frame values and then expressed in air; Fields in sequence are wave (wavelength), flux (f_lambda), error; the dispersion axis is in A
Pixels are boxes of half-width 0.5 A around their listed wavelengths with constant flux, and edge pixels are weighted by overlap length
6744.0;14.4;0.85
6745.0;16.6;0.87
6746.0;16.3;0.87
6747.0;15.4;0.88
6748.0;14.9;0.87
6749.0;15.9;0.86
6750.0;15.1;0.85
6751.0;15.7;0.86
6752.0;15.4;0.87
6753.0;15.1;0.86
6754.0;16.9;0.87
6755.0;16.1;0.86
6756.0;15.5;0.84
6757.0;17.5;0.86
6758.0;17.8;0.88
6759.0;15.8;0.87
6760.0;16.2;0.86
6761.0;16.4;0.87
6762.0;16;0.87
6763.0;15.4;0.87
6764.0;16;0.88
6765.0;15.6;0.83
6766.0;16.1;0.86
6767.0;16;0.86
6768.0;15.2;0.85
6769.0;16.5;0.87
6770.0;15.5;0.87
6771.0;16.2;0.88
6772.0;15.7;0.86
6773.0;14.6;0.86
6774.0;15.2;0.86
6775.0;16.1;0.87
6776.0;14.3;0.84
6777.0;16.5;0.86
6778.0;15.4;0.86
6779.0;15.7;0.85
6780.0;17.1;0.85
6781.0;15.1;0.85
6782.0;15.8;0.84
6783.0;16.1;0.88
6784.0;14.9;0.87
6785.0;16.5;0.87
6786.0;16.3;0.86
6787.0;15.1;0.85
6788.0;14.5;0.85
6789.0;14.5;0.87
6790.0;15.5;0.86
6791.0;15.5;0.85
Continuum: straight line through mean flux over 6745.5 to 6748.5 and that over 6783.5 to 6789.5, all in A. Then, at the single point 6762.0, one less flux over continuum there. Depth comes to -0.04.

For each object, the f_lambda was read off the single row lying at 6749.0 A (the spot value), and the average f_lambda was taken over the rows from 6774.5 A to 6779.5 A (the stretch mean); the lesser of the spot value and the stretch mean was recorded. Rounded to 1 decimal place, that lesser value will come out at 15.6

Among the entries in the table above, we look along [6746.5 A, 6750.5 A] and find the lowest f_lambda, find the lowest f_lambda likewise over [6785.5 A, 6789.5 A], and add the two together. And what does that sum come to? 29.4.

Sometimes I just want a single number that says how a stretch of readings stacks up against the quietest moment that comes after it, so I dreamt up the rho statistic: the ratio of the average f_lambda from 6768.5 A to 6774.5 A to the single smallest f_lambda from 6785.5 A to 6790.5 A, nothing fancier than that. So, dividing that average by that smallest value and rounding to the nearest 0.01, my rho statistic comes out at 1.08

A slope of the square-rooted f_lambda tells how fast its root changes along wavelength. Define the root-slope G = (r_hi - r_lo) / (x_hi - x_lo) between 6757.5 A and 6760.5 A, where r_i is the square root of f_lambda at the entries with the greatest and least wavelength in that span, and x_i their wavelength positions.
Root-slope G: -0.10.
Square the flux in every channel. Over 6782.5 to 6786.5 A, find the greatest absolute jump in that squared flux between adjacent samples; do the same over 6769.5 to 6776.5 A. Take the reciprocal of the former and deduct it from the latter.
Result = 55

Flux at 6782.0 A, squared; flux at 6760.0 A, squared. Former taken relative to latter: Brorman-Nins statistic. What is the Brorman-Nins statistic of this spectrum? 0.95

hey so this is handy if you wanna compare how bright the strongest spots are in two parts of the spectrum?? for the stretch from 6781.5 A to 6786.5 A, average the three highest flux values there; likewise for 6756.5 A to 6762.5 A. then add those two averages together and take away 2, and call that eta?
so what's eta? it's 31.5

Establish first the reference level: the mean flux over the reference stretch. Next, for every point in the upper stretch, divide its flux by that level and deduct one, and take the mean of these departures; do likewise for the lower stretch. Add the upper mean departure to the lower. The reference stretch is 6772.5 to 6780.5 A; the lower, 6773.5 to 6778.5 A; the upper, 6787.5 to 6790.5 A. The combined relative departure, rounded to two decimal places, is -0.06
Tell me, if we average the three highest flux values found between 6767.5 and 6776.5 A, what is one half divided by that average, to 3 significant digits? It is 0.0307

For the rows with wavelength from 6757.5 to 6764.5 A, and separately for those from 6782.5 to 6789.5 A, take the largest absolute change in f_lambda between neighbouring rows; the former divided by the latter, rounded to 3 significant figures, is 1.25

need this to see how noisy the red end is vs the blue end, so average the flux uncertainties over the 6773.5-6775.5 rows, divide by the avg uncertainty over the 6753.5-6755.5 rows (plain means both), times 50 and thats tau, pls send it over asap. 50.0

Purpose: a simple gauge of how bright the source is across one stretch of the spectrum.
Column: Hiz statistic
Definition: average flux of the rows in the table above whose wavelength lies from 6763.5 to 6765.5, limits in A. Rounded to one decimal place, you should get 15.8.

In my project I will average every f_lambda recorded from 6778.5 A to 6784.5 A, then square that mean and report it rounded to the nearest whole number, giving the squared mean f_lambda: 249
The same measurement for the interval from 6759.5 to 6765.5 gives 254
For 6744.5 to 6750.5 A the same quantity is 246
